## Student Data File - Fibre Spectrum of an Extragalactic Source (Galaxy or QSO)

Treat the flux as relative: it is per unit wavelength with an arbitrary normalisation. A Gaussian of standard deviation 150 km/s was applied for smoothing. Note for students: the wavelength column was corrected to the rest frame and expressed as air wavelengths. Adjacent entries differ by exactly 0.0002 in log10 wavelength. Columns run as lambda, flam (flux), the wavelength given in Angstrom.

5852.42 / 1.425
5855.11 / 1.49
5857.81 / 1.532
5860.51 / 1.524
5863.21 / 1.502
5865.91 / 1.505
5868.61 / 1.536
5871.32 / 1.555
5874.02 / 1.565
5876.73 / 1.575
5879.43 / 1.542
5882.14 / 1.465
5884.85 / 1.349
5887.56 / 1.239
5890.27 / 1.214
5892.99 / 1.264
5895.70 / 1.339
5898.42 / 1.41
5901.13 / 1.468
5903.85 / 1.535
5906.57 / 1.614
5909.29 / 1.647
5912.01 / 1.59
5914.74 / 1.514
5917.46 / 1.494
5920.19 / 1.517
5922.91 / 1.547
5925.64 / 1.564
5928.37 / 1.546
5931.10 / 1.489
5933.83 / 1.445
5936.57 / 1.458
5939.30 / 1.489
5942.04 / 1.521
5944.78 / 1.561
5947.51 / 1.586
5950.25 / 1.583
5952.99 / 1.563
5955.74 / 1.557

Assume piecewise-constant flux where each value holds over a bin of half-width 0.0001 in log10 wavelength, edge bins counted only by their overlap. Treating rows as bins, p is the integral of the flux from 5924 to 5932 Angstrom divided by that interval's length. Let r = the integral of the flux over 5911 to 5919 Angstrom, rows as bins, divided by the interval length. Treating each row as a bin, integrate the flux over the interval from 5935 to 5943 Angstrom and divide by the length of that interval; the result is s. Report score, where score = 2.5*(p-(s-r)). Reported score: 3.95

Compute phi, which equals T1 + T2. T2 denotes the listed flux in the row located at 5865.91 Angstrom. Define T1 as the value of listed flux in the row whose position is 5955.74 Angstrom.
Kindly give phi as 3.06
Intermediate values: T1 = 1.557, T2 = 1.505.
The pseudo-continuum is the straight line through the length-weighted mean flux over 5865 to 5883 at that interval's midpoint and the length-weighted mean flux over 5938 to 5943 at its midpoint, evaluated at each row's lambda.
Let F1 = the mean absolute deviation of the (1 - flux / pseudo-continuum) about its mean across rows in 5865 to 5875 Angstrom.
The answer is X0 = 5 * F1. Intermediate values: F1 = 0.014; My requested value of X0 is 0.07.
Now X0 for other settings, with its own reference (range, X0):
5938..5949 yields 0.12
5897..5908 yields 0.23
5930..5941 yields 0.06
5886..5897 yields 0.13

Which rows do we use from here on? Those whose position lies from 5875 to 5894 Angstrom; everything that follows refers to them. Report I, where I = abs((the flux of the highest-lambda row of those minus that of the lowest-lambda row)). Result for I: 0.311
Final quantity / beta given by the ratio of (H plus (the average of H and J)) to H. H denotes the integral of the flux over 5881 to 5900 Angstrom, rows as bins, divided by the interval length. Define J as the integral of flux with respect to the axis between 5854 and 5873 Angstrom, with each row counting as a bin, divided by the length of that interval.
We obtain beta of 2.07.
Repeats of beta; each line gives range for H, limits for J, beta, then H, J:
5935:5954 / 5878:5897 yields 1.94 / 1.536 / 1.35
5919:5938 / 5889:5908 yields 1.97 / 1.510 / 1.41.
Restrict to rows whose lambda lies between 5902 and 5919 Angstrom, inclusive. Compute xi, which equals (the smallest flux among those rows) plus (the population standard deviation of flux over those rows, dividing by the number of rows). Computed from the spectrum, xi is 1.55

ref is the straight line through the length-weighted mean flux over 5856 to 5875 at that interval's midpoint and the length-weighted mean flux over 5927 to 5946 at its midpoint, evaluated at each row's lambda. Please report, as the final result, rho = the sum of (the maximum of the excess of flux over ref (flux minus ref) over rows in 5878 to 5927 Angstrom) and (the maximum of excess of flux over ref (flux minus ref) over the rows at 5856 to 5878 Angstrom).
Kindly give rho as 0.19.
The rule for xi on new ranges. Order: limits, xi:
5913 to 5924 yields 1.51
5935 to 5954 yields 1.50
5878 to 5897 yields 1.33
